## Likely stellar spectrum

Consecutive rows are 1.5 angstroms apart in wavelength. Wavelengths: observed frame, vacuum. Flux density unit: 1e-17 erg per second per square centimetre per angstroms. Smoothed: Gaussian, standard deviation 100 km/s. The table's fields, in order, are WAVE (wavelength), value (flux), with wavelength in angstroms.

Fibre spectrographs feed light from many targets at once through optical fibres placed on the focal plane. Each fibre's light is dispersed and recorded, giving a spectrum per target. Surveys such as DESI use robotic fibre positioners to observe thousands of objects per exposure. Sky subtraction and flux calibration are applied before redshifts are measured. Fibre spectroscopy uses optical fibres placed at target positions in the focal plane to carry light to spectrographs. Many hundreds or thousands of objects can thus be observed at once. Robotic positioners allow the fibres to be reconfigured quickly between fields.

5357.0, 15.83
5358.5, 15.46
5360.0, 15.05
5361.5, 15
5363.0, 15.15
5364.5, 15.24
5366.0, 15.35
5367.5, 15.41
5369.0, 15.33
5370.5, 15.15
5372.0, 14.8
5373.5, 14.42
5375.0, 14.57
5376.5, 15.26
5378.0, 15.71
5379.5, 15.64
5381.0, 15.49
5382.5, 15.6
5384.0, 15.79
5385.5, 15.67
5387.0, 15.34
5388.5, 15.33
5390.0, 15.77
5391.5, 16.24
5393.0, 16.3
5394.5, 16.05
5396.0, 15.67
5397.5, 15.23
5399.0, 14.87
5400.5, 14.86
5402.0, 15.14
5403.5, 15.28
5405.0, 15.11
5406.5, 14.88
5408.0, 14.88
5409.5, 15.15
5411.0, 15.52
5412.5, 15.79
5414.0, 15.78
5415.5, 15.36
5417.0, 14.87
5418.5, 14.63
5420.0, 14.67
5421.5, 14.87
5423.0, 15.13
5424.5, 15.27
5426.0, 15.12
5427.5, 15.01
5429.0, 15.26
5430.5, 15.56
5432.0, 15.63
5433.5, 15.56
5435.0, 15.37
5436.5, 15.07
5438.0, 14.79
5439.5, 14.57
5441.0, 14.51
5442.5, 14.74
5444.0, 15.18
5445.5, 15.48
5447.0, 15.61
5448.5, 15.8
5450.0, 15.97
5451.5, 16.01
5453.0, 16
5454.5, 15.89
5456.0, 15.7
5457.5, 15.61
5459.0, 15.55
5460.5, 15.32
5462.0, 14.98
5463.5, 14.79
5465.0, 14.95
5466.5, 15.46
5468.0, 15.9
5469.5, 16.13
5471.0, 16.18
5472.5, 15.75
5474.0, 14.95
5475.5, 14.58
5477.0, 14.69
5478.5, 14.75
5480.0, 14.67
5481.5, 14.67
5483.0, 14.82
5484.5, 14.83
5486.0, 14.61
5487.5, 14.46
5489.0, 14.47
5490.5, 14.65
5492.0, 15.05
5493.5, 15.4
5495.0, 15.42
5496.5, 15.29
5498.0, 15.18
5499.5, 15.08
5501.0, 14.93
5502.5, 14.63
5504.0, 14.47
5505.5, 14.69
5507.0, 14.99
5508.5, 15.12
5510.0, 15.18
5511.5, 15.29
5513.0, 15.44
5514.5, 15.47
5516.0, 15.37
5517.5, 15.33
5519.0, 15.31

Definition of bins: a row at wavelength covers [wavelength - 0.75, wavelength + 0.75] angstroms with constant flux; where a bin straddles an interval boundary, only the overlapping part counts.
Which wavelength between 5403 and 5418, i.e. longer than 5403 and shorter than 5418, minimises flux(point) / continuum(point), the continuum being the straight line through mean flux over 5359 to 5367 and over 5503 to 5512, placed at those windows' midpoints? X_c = 5406.5 angstroms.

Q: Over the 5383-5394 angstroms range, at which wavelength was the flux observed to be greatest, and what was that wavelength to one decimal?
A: 5393.0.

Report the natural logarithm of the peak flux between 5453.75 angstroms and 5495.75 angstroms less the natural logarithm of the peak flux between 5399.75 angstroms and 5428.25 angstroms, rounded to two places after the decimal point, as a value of 0.02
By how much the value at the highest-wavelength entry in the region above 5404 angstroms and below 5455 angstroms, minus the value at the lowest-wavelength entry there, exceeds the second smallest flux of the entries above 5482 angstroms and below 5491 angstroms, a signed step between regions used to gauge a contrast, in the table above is -13.7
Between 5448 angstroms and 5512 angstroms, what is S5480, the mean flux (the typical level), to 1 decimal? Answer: 15.2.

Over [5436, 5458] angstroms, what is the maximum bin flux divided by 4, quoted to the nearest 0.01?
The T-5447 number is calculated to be 4.00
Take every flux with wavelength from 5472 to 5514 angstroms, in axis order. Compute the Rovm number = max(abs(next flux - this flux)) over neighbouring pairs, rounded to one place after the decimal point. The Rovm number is 0.8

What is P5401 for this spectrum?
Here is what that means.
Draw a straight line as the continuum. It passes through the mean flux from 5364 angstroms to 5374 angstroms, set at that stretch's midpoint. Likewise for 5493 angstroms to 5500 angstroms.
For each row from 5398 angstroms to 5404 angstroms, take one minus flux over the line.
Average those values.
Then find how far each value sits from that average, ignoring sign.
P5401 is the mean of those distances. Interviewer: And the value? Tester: 0.011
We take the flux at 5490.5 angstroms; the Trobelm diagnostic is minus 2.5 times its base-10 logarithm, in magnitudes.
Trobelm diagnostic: -2.91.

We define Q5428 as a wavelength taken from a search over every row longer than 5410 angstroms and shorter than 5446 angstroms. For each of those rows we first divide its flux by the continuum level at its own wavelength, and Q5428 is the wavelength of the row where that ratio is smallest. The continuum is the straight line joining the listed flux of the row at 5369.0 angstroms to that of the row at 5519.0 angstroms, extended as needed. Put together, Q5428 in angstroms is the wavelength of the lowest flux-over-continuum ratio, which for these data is 5441.0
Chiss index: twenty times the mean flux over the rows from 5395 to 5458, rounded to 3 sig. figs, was 305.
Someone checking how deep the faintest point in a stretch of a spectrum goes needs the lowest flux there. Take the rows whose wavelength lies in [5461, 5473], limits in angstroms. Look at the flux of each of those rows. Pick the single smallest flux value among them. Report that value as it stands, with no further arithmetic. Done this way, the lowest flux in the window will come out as 14.79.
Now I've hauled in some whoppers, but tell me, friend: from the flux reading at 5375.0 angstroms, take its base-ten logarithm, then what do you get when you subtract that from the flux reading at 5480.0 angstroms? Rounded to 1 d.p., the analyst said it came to 13.5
